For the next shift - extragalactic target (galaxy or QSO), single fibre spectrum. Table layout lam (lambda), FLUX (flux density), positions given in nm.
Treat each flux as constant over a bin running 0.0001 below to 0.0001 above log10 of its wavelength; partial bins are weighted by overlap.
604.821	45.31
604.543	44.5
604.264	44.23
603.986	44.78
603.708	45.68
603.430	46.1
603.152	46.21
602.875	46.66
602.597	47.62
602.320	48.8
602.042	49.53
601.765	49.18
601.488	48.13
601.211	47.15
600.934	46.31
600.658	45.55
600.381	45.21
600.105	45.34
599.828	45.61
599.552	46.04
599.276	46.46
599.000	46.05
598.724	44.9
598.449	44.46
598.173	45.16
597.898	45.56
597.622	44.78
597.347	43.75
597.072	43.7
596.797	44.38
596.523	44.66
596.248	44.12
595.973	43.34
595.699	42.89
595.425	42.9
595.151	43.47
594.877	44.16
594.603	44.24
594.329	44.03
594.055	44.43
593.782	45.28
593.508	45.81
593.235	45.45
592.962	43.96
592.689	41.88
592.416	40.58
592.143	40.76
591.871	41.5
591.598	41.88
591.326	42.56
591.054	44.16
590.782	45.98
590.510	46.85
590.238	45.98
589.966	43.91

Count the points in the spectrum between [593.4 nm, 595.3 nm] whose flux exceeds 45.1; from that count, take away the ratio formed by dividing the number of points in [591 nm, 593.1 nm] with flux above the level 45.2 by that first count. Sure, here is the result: 2.0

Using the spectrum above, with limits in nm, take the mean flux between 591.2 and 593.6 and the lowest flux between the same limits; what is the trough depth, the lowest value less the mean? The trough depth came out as -2.1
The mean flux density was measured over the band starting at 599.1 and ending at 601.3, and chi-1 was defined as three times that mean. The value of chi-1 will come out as 138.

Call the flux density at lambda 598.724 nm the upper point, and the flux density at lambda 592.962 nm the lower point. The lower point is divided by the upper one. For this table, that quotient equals 0.979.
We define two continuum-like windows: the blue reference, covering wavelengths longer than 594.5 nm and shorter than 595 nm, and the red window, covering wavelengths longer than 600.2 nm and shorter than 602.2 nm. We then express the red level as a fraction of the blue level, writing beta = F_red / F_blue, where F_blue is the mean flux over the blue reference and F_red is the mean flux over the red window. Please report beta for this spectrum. 1.070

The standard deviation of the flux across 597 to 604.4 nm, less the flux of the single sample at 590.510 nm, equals -45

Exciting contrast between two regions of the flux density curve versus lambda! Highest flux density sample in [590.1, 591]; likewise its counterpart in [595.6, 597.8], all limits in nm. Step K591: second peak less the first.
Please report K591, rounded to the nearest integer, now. -2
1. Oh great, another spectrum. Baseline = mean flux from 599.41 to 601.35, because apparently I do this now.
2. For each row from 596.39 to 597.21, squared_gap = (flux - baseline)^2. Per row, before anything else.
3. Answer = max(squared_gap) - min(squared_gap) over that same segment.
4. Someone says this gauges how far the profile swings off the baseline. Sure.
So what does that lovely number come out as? 3.3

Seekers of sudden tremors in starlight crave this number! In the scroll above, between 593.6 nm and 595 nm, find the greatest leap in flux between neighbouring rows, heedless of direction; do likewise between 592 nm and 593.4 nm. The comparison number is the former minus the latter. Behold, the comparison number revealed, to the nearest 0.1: -1.2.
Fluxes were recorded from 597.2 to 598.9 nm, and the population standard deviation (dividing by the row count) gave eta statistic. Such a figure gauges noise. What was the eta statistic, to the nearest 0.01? 0.57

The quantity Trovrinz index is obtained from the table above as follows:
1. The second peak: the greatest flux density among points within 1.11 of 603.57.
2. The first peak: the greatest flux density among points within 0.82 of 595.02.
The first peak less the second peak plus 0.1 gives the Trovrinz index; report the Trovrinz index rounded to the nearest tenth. -3.3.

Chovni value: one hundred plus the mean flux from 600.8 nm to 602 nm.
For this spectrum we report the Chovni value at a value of 148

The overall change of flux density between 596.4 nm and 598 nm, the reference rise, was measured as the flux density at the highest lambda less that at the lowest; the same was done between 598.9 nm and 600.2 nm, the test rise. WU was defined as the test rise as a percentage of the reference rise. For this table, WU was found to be -79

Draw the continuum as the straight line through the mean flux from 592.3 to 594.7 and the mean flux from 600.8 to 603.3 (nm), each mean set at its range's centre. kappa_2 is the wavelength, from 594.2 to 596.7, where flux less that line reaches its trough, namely 595.699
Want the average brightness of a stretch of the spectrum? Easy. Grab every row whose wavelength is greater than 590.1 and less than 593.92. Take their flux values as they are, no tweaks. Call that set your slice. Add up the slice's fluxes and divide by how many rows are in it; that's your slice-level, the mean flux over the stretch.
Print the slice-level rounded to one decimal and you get 43.8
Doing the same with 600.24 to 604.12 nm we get 46.9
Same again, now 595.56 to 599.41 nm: 44.6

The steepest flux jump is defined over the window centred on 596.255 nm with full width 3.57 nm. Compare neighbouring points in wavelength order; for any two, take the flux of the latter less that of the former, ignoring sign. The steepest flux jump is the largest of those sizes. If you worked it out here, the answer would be 1.03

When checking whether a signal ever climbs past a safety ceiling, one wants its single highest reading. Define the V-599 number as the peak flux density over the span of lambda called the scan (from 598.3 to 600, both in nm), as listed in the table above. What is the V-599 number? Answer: 46.46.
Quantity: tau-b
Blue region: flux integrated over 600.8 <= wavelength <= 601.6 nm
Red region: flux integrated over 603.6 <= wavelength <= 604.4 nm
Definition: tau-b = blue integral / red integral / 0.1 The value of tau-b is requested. 10.5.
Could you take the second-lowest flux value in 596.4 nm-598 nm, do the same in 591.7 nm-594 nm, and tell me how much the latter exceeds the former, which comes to -3.0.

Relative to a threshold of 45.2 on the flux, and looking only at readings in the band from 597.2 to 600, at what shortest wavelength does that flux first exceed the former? 597.898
